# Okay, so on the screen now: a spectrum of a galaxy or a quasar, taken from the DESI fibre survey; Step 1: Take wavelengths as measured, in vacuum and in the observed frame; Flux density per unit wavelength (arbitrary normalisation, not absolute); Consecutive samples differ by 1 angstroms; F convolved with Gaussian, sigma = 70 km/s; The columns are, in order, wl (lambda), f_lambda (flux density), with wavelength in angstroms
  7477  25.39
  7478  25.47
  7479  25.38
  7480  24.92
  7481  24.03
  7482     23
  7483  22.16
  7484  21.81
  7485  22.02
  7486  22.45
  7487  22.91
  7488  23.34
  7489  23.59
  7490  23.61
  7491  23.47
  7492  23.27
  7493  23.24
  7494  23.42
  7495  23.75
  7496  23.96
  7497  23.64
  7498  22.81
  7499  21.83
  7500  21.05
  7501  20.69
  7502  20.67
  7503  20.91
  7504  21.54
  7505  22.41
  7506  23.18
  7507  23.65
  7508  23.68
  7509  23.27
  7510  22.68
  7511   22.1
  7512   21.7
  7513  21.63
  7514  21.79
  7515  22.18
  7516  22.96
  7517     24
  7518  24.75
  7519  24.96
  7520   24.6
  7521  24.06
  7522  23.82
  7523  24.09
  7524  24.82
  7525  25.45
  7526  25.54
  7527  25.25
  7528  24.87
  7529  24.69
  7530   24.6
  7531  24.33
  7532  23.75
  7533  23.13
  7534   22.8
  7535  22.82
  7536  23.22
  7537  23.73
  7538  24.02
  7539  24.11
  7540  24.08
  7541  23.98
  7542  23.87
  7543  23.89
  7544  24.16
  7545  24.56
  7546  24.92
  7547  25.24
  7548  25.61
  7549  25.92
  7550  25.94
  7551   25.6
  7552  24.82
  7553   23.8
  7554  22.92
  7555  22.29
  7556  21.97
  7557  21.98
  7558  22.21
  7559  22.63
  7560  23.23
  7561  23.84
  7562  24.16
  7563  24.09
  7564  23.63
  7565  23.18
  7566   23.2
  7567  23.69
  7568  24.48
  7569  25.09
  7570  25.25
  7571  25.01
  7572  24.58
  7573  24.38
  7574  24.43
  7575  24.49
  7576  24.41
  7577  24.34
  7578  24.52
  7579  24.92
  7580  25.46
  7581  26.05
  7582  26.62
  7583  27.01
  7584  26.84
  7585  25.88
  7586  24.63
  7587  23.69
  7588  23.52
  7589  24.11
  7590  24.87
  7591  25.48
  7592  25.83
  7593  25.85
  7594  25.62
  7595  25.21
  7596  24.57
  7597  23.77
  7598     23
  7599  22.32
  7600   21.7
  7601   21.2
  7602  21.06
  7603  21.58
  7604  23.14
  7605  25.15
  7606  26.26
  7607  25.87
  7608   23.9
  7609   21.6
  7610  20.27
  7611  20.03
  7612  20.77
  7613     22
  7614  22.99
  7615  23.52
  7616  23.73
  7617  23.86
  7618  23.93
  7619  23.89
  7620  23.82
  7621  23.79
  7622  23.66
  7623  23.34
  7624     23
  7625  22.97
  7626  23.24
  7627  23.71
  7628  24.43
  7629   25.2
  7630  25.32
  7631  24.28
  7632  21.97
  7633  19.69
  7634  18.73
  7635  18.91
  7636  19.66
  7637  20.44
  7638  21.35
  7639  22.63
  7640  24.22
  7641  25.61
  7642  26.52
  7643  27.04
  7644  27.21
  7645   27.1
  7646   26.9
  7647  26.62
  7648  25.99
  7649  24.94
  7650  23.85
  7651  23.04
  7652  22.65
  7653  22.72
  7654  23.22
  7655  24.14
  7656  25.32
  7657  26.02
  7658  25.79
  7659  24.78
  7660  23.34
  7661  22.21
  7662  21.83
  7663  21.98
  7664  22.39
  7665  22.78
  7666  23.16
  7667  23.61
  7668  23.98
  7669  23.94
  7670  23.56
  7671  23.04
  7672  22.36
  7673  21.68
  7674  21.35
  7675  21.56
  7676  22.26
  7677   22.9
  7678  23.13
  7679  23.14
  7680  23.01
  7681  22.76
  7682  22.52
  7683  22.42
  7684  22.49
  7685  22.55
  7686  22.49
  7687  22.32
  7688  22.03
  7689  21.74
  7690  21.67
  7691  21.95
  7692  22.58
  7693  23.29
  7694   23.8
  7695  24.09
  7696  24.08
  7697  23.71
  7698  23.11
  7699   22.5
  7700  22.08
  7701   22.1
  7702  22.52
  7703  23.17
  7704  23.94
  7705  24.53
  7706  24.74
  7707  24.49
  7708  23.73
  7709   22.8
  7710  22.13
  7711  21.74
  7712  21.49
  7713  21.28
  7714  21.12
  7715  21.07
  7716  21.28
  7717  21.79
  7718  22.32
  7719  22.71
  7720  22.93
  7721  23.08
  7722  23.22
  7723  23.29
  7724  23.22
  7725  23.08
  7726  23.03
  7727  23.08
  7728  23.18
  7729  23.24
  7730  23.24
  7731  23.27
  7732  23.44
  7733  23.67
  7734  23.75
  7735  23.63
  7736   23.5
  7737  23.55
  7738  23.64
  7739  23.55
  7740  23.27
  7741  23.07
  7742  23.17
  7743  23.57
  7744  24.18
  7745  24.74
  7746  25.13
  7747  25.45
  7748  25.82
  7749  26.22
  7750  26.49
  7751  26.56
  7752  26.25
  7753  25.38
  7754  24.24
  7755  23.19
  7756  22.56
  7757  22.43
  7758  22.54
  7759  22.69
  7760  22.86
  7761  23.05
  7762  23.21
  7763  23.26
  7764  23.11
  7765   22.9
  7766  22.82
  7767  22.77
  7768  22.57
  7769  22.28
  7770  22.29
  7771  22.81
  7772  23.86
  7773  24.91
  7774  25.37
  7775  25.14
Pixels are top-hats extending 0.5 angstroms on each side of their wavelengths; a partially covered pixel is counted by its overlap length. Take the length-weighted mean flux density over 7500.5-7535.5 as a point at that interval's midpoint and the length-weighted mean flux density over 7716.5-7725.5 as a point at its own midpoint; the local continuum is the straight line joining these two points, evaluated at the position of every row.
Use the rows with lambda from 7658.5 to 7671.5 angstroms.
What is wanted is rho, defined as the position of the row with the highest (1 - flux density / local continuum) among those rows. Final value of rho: 7662 angstroms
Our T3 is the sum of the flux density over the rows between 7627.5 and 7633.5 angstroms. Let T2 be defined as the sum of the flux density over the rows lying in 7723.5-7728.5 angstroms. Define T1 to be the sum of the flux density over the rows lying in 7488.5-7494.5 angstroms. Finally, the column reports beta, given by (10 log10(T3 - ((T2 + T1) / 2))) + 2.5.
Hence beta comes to 14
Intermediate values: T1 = 141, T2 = 116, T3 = 141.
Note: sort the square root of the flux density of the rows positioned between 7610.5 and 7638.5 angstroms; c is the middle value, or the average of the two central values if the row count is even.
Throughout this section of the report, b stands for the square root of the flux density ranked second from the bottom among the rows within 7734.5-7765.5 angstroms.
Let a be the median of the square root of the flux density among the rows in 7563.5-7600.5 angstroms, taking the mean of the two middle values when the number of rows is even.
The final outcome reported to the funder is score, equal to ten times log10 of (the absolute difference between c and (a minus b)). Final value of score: 6.64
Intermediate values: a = 4.96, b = 4.75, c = 4.83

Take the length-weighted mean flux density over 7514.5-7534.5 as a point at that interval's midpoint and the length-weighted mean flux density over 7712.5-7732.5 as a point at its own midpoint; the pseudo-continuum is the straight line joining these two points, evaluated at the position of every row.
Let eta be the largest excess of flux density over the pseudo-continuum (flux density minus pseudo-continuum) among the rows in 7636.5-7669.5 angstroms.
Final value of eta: 3.9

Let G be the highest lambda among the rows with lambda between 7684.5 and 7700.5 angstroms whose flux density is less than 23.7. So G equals 7700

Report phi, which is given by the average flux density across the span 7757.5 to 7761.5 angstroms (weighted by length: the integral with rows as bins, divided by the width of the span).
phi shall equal 22.8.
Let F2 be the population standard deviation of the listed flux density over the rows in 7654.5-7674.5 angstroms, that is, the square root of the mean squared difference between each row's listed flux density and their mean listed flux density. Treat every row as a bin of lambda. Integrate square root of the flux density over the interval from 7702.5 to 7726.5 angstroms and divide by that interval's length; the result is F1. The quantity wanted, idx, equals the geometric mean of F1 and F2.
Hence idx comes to 2.5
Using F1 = 4.77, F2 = 1.3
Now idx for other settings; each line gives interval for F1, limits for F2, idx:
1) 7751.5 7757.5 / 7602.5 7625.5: 2.8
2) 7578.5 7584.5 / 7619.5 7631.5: 2.0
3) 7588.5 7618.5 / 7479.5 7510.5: 2.3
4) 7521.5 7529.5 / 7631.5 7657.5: 3.6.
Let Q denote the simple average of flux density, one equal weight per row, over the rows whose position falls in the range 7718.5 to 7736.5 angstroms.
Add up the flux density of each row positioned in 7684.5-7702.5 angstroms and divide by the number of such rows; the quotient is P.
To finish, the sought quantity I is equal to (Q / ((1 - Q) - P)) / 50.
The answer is -0.0103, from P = 22.7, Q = 23.3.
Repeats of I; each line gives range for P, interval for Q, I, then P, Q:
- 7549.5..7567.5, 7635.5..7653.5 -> -0.0104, 23.5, 24.4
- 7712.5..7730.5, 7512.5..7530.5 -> -0.0106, 22.6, 24.1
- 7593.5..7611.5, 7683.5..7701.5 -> -0.0101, 23.1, 22.7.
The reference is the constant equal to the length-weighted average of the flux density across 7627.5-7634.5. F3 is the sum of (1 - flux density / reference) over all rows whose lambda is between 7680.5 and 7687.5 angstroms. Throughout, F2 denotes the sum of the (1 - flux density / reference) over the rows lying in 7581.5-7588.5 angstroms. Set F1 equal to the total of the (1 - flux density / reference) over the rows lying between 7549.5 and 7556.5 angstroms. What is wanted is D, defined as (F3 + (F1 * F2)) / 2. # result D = 0.18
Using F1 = -0.3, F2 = -0.81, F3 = 0.09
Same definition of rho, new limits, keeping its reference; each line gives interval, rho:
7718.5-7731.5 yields 7719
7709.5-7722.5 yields 7715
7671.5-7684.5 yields 7674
